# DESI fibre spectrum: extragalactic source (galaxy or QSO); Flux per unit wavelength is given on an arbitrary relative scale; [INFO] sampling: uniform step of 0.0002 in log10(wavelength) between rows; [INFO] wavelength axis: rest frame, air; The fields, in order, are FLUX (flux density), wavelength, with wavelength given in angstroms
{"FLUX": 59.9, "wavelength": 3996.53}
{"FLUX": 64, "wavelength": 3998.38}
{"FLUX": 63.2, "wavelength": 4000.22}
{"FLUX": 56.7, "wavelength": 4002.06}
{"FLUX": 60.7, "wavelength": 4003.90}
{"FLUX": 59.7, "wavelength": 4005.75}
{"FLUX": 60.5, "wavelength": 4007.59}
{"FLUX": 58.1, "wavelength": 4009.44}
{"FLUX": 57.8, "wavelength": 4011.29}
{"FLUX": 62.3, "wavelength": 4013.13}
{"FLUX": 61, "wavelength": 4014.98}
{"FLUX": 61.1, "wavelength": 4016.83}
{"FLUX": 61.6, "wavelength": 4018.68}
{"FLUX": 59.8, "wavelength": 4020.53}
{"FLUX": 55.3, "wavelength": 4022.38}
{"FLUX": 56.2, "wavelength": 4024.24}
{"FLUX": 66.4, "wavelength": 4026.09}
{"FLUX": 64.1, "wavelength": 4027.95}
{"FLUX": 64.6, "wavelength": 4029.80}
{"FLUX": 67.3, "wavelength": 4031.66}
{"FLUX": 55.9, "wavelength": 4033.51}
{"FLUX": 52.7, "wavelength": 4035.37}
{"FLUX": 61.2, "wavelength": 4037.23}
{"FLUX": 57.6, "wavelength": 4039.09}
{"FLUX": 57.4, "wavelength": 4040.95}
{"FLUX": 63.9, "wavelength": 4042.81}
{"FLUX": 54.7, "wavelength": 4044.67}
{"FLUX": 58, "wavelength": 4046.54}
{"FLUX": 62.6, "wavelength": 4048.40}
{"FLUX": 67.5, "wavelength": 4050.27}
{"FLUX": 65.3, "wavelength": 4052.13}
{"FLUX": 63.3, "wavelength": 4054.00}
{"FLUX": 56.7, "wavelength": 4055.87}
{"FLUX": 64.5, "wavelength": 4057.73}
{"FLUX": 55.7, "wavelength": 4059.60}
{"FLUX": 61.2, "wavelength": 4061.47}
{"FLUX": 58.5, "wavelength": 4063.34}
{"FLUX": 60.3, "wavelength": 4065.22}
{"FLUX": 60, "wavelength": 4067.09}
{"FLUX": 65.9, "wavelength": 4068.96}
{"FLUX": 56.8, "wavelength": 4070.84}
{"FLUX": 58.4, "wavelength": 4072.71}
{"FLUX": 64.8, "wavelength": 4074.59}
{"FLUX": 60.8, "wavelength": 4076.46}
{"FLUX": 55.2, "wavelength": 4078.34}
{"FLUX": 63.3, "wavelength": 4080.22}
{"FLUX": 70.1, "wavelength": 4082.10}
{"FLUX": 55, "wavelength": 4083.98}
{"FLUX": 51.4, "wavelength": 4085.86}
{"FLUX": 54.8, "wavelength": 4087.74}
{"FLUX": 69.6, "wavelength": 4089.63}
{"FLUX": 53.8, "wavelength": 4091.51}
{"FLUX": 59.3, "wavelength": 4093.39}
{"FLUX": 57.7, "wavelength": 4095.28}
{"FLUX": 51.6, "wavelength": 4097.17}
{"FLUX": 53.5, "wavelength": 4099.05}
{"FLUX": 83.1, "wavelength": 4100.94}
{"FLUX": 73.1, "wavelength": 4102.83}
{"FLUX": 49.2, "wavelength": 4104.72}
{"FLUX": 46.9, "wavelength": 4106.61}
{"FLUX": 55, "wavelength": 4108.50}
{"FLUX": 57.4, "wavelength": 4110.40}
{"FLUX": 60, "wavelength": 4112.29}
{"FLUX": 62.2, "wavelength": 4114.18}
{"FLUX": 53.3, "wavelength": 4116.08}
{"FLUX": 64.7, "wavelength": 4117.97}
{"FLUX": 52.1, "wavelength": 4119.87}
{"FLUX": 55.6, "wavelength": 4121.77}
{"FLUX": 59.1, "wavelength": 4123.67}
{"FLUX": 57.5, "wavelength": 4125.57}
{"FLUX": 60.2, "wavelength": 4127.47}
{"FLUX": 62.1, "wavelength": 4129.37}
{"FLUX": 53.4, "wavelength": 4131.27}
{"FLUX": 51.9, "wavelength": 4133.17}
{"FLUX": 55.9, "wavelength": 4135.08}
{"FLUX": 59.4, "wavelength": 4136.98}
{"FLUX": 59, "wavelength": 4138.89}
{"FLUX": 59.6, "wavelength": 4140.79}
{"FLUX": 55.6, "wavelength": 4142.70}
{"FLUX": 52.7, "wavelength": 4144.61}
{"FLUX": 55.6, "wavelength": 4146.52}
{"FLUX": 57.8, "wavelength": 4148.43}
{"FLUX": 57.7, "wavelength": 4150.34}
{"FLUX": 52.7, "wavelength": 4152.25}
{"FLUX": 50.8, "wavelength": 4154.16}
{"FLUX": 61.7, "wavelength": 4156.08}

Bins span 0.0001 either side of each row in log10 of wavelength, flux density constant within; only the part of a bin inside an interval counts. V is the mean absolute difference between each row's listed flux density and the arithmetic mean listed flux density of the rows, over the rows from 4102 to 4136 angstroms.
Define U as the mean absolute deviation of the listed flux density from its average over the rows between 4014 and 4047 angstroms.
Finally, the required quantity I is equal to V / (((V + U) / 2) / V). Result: 5.2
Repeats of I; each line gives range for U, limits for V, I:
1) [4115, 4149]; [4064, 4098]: 5.3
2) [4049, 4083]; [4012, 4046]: 3.5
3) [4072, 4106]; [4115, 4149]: 1.8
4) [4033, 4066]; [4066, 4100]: 5.3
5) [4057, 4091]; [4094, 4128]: 6.9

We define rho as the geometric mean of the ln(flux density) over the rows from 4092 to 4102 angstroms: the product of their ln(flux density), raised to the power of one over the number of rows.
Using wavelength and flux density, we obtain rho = 4.093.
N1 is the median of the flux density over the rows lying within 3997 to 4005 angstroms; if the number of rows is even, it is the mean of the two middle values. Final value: 62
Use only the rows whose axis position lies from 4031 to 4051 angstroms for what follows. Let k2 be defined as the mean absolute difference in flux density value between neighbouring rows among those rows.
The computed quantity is 5.5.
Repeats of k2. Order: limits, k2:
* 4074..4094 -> 8.3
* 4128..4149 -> 3.1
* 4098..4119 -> 10.1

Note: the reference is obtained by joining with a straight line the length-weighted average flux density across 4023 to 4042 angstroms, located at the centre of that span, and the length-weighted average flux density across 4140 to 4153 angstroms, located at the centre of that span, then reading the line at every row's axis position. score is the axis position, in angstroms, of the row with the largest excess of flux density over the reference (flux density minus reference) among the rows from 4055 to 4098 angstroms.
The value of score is 4082.10 angstroms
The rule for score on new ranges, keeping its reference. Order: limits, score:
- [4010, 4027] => 4026.09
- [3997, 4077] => 4050.27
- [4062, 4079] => 4068.96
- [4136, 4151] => 4140.79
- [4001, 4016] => 4013.13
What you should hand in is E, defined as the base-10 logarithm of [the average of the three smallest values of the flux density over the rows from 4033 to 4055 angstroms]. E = 1.74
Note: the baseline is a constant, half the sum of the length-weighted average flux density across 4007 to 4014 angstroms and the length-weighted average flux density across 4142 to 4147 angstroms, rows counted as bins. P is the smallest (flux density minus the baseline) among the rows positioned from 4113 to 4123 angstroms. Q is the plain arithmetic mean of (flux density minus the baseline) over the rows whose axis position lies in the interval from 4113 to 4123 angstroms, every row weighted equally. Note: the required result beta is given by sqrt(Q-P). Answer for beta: 2.3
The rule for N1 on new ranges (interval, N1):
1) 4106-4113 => 56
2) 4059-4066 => 59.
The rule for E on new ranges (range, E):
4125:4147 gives 1.72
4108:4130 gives 1.73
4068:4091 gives 1.73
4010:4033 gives 1.75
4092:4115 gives 1.69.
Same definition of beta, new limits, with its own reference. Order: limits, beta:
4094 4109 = 3.4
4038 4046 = 1.9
